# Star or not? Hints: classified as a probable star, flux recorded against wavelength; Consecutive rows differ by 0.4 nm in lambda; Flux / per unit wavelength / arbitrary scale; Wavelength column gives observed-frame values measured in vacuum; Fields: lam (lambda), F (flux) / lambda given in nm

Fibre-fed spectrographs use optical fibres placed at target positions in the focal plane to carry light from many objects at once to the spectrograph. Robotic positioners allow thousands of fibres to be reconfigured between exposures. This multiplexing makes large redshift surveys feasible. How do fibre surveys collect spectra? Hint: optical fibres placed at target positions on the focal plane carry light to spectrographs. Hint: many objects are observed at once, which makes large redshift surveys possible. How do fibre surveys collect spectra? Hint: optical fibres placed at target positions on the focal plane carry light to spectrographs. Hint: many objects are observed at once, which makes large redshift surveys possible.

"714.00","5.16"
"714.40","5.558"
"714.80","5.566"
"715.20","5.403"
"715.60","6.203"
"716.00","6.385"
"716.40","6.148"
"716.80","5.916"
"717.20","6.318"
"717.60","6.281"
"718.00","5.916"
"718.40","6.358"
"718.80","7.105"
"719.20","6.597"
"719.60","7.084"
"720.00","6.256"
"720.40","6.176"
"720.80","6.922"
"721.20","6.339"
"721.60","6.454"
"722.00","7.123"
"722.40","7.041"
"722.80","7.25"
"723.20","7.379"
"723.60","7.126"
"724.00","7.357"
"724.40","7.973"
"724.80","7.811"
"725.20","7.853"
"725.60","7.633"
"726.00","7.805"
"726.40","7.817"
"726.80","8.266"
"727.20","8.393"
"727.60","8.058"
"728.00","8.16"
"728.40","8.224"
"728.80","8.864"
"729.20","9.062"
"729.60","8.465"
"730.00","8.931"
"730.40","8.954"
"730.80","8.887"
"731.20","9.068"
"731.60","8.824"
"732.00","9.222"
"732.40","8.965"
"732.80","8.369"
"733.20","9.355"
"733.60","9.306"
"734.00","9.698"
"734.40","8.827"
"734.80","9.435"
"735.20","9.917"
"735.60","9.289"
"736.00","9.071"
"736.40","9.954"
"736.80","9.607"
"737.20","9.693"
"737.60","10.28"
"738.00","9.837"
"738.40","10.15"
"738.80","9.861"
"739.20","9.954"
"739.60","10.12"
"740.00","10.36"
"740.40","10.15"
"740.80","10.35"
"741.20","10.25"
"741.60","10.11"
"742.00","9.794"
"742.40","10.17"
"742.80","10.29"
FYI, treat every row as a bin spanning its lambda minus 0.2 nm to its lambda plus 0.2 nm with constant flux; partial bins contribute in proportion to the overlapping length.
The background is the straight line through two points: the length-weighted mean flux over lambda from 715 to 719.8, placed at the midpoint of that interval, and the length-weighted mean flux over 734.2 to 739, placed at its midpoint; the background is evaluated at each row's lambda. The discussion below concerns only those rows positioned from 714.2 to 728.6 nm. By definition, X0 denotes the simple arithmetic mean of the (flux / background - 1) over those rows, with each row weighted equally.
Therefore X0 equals -0.009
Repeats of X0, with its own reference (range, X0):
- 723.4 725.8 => 0.008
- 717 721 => -0.013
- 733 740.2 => 0.005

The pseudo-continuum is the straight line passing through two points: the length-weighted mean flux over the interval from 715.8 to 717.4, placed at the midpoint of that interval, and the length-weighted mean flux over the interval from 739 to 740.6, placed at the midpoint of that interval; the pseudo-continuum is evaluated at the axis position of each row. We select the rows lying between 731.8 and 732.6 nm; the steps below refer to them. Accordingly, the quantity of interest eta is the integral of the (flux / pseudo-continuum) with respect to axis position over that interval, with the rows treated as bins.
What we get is 0.822 nm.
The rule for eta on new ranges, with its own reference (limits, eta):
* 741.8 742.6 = 0.757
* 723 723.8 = 0.789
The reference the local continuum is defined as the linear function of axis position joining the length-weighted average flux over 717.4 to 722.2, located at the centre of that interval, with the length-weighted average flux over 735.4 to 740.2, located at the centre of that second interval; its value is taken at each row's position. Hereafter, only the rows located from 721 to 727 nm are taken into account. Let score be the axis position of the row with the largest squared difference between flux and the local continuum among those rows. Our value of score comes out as 724.40 nm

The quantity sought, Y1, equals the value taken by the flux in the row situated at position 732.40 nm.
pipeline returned 8.965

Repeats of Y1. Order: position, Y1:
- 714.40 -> 5.558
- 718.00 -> 5.916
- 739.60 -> 10.12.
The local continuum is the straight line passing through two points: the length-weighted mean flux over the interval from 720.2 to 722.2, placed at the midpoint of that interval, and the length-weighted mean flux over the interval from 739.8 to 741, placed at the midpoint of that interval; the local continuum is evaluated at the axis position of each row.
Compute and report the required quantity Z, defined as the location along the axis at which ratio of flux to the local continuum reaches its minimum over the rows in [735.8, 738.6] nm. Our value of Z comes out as 736.00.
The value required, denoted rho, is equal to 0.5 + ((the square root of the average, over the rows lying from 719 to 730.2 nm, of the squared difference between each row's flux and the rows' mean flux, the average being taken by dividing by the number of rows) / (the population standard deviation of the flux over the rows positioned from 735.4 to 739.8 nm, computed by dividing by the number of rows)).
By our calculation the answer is 2.79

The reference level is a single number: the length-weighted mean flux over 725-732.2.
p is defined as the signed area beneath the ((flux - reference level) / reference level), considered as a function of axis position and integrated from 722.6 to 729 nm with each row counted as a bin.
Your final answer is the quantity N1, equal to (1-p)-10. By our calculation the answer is -8.5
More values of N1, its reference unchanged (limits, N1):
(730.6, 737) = -9.6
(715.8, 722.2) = -7.5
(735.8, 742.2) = -10.1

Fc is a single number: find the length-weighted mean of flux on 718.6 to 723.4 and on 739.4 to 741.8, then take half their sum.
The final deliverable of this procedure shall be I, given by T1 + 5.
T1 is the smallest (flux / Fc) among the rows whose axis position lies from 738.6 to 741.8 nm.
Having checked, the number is 6.16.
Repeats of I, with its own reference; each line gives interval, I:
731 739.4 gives 5.98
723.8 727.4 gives 5.86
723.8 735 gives 5.86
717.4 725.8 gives 5.69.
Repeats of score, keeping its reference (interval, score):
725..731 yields 729.20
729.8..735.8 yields 732.80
